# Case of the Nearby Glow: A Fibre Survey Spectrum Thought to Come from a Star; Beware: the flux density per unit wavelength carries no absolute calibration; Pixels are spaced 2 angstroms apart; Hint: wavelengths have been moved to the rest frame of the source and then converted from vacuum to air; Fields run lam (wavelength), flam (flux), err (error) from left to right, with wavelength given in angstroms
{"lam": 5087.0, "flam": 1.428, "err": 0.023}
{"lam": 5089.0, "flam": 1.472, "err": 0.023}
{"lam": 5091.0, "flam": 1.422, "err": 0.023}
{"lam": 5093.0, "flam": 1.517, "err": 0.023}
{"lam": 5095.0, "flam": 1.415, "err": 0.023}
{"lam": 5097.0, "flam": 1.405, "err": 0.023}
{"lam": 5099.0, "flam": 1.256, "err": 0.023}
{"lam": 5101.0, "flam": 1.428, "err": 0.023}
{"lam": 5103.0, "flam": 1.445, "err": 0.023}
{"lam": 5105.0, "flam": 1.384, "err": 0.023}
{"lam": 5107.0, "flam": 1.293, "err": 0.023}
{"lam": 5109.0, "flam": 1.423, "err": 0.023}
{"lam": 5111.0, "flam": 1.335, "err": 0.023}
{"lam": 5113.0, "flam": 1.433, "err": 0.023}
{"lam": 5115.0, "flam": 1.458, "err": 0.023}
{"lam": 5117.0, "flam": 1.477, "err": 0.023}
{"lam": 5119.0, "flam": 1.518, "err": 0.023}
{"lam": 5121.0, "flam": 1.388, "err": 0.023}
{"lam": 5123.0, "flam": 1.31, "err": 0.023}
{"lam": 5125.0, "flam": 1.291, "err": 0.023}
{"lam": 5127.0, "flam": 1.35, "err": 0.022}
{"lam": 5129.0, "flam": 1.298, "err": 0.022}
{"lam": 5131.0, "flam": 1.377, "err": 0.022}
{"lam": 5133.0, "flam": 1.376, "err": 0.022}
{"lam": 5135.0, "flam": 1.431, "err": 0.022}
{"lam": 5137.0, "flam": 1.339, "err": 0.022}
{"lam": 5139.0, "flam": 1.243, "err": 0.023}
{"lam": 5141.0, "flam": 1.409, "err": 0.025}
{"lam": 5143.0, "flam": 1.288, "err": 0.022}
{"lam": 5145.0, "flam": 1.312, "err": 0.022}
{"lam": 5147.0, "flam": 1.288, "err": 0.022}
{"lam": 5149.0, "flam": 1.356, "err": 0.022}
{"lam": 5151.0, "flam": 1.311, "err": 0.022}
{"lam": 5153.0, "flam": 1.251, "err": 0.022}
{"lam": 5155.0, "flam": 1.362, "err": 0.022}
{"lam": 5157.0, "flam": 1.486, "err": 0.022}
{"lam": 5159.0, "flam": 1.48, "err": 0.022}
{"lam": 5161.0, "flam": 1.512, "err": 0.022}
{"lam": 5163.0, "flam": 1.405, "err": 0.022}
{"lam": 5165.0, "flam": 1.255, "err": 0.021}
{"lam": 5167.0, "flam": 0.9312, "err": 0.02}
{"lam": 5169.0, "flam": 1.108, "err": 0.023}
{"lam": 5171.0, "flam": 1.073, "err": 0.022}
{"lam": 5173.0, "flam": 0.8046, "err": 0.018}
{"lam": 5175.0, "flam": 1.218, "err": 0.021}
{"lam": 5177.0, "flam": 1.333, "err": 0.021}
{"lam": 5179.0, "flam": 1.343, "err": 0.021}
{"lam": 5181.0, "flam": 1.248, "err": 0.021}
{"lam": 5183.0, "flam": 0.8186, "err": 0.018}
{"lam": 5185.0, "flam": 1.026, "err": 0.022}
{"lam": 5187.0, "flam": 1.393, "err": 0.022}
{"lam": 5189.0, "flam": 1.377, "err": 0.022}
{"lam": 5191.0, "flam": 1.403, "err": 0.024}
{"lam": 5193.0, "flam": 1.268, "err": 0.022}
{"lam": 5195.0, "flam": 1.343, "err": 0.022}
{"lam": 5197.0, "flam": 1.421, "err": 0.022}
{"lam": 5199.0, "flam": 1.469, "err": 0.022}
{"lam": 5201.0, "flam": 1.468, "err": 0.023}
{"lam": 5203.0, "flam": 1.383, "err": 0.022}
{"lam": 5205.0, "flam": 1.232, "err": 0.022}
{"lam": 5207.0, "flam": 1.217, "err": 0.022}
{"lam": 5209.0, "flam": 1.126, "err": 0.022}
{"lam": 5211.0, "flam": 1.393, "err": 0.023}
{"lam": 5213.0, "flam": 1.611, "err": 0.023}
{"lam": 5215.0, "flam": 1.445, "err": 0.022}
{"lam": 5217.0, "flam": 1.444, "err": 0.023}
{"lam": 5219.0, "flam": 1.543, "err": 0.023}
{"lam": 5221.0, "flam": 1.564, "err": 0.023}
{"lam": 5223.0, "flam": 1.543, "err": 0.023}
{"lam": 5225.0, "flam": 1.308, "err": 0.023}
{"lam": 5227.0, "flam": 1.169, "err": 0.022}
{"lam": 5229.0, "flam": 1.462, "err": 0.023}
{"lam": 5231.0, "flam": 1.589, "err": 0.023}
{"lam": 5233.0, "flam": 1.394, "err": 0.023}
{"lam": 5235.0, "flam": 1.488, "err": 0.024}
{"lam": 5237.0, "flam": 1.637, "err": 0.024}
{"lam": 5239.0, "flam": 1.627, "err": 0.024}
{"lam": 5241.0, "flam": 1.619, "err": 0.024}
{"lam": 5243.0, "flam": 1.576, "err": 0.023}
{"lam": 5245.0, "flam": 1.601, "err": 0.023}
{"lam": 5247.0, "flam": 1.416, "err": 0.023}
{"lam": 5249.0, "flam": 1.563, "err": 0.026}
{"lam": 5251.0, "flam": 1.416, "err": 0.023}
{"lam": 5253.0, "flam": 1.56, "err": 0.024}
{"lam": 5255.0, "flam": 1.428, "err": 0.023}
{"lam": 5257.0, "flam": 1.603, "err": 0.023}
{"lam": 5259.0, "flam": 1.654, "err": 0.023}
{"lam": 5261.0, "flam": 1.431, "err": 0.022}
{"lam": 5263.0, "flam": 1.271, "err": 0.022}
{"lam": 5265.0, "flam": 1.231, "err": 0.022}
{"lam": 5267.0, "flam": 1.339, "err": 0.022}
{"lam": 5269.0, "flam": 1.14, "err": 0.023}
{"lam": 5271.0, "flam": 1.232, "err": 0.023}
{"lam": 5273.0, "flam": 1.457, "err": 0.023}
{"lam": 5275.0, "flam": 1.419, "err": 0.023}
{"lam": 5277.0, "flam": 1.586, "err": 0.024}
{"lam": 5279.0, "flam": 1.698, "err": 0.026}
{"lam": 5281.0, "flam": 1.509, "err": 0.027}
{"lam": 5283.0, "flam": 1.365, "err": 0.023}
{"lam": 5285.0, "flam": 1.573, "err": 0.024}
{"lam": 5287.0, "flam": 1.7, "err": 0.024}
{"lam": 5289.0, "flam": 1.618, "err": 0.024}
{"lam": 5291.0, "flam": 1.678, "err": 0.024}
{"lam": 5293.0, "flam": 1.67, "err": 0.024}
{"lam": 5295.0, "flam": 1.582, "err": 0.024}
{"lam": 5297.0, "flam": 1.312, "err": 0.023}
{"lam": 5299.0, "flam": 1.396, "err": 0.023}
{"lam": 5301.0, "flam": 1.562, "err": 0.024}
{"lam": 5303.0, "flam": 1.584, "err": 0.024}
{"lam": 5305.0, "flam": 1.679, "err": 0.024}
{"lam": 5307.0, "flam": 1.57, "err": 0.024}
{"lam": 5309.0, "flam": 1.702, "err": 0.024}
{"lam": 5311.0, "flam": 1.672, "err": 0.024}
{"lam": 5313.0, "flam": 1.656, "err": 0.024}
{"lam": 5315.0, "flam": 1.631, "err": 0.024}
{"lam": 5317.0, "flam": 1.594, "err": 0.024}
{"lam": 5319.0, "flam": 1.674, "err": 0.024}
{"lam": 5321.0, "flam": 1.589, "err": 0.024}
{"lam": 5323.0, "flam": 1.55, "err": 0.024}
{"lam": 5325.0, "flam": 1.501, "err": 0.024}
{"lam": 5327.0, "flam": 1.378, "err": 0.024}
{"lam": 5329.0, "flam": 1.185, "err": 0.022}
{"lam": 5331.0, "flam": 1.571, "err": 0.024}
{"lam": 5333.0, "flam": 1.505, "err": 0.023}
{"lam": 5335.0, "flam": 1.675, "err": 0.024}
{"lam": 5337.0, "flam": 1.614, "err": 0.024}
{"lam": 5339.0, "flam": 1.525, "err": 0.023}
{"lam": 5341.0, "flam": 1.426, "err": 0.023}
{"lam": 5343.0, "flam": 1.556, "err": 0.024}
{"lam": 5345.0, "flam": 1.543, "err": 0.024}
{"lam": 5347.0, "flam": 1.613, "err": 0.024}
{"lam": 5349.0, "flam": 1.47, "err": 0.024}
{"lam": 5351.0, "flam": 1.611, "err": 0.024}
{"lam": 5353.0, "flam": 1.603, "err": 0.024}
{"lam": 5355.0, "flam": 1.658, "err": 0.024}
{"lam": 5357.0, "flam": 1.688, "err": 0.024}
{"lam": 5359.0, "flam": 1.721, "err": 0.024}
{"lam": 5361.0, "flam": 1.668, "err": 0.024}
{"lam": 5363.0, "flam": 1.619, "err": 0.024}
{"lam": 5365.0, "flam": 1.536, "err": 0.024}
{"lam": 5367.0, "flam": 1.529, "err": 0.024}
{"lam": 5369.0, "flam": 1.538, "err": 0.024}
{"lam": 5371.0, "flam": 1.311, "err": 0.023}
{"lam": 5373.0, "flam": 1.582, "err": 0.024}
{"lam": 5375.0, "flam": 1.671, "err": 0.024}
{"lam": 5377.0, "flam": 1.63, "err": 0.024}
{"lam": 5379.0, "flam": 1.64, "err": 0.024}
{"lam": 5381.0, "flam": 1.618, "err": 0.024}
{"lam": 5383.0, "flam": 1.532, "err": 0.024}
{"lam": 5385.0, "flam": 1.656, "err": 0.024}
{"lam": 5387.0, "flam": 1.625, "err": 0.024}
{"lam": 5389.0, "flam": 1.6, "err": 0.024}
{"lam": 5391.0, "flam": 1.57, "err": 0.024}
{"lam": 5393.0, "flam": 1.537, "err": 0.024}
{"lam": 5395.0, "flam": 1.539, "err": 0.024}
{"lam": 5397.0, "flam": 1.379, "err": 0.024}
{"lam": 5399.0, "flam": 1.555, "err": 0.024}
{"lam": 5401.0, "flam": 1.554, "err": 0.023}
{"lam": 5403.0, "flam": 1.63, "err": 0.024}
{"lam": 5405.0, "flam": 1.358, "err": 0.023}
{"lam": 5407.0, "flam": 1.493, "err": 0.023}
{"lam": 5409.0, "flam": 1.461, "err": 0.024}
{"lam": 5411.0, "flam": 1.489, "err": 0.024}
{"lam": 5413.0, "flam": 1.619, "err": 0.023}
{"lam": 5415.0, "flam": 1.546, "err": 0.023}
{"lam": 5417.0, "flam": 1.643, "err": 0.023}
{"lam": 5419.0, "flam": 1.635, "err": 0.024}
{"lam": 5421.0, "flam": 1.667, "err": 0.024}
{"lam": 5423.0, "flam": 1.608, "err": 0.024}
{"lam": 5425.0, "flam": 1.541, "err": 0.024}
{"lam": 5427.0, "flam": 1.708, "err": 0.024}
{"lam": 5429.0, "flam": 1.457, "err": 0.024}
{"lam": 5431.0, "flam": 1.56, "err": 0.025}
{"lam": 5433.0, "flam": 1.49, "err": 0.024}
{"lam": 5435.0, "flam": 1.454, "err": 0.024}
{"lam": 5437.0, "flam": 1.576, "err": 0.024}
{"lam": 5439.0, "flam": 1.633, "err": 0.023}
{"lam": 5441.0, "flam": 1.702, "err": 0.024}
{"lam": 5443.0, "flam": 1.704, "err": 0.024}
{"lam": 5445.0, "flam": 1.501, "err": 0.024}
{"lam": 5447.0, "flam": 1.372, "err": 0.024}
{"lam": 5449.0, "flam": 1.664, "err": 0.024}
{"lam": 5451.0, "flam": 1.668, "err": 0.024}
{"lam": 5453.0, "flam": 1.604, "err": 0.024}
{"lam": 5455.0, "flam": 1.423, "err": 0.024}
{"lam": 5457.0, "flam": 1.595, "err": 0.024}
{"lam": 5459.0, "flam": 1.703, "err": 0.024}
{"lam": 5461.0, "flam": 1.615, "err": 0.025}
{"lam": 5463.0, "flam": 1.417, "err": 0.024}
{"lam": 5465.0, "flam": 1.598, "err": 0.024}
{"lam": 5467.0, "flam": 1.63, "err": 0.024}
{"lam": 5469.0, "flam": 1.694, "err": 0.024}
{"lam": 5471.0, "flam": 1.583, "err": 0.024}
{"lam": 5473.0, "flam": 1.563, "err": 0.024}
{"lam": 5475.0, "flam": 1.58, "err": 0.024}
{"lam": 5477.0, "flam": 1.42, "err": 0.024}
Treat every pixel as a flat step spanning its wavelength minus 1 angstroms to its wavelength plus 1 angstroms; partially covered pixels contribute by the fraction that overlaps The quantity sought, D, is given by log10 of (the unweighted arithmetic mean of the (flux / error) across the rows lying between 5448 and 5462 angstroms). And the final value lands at 1.82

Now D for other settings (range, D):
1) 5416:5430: 1.83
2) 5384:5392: 1.83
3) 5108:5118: 1.79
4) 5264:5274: 1.75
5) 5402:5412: 1.80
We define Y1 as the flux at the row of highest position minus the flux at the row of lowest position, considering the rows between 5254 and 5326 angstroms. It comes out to 0.073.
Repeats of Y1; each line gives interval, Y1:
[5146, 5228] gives -0.119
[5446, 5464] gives 0.045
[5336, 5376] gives 0.057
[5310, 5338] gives -0.058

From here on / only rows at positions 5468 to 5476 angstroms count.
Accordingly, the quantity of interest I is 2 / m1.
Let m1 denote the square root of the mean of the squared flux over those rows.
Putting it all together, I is 1.25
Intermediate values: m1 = 1.61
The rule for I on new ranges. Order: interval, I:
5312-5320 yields 1.22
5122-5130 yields 1.52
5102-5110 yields 1.44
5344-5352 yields 1.28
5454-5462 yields 1.26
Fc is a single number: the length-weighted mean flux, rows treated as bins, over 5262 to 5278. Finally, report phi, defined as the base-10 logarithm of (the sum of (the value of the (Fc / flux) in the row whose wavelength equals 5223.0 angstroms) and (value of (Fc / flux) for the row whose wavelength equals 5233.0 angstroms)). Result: 0.26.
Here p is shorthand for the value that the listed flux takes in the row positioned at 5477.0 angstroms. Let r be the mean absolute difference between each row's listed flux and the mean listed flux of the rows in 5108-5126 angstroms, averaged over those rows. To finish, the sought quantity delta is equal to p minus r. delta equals 1.36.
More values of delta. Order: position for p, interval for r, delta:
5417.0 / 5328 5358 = 1.56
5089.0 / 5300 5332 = 1.39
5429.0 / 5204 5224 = 1.32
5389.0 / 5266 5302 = 1.46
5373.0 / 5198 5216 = 1.46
